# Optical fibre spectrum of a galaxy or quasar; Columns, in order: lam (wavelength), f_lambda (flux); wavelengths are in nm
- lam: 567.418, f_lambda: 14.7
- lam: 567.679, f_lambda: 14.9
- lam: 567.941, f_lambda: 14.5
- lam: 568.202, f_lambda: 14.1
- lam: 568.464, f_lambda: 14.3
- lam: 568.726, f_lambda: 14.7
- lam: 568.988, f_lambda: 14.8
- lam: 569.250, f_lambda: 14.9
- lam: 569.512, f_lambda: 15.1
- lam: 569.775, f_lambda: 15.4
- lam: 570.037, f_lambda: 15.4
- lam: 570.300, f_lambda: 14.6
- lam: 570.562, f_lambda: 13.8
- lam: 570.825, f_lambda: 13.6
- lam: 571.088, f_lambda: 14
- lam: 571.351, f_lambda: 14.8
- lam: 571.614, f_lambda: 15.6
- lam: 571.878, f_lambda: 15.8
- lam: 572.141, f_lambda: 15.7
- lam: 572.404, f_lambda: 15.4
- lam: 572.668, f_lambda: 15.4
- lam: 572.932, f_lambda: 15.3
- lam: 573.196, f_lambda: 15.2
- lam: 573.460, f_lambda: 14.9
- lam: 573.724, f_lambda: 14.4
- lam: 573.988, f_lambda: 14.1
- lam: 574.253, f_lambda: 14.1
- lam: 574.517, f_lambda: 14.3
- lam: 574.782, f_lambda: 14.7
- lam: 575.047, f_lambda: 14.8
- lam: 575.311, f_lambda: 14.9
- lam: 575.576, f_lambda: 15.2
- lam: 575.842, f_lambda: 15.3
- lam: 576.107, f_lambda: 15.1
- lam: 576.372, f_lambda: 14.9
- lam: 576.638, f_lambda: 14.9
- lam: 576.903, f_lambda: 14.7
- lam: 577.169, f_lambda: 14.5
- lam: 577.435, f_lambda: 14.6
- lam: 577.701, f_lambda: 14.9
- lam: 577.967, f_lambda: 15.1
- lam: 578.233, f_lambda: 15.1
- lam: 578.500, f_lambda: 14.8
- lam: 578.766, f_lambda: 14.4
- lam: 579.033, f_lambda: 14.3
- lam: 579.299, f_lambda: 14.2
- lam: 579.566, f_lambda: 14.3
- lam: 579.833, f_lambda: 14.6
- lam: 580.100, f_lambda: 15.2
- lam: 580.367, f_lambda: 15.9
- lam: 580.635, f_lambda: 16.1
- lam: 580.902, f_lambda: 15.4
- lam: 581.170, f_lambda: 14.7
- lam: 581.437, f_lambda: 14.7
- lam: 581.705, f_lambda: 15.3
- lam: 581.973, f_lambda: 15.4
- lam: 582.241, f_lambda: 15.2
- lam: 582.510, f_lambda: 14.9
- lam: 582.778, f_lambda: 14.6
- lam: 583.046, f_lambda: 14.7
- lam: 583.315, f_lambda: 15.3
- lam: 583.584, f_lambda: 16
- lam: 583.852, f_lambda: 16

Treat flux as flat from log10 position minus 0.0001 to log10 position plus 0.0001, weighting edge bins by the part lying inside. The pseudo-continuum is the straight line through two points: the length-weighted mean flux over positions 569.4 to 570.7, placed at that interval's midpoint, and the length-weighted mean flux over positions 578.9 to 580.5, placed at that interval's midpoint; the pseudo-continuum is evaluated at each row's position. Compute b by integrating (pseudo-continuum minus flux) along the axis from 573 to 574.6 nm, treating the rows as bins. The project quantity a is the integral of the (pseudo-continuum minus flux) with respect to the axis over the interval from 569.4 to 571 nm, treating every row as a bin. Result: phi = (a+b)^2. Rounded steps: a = 0.4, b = 0.4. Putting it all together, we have 0.6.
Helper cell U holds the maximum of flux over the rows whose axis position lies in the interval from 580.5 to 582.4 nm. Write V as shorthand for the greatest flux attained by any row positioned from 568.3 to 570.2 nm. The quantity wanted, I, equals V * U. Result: 248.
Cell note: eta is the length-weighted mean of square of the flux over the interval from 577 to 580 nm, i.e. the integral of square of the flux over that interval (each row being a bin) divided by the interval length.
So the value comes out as 214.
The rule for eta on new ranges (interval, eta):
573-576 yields 217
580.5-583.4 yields 229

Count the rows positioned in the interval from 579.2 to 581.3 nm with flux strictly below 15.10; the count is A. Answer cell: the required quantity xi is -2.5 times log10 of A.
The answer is -1.5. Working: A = 4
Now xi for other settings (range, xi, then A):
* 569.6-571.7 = -1.7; 5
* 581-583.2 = -1.7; 5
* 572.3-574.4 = -1.5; 4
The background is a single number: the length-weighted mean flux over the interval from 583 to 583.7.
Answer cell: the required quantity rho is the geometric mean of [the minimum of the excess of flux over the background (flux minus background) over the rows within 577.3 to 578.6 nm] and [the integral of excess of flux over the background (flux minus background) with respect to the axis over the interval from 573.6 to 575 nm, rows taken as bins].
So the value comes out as 1.1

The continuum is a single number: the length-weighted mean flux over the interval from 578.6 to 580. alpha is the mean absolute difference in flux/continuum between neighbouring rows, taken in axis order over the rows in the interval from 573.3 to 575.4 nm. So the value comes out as 0.016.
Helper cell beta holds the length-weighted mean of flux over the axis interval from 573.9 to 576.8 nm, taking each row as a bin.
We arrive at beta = 14.8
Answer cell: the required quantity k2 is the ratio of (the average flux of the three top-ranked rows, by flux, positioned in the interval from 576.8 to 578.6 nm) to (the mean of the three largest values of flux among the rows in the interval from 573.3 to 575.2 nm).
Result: 1.02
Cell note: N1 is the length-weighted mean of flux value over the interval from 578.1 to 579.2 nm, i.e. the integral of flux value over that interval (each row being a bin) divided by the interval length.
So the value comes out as 14.6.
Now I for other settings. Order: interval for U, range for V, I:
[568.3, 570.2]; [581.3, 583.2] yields 237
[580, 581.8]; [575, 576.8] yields 246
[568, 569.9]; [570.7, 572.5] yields 243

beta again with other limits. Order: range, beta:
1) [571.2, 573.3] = 15.4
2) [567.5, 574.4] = 14.8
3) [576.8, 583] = 14.9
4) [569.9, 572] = 14.7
